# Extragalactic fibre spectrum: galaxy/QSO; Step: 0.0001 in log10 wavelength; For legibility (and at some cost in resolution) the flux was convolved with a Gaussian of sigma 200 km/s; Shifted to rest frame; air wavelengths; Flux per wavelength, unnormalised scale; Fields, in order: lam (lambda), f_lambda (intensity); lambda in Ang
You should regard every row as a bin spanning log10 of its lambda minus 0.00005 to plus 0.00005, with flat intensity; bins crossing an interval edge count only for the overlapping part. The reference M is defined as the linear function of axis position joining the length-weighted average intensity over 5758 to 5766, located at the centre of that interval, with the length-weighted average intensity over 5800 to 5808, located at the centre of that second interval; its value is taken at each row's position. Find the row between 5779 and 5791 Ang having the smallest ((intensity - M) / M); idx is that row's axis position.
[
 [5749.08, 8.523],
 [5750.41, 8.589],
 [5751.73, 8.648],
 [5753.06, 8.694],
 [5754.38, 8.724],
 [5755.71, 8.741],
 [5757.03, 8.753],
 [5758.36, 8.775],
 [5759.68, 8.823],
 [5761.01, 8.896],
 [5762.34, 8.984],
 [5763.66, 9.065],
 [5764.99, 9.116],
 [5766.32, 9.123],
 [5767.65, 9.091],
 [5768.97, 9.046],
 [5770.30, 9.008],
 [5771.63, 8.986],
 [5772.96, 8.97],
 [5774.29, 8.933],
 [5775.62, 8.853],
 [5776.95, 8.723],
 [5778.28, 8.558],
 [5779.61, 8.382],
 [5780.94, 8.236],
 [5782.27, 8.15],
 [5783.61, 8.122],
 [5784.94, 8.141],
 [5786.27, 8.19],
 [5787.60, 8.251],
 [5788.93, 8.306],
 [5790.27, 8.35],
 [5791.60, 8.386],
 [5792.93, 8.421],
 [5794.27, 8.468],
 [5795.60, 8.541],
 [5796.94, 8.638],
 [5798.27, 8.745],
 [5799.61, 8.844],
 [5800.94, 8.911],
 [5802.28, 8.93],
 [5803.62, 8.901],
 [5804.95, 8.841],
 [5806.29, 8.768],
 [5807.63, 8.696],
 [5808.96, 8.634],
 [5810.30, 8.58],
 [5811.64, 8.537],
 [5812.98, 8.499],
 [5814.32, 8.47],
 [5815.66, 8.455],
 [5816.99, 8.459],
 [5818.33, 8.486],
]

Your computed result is 5783.61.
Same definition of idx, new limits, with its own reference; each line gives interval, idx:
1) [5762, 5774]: 5762.34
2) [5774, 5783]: 5782.27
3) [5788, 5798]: 5788.93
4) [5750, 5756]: 5750.41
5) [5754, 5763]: 5754.38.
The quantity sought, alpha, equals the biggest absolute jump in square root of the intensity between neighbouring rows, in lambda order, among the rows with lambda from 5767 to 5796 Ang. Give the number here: 0.030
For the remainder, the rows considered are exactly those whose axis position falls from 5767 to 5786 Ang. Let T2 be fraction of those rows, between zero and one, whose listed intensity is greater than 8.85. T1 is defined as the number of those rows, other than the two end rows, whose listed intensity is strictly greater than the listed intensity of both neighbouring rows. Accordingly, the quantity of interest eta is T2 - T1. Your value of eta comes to 0.50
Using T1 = 0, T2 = 0.5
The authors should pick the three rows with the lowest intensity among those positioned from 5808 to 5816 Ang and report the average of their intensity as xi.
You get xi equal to 8.5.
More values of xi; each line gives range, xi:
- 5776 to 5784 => 8.2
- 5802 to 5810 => 8.7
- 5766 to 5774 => 9.0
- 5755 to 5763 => 8.8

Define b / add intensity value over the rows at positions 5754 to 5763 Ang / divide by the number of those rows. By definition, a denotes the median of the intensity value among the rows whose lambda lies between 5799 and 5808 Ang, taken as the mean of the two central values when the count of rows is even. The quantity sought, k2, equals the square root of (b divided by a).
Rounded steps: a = 8.8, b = 8.8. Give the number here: 1.00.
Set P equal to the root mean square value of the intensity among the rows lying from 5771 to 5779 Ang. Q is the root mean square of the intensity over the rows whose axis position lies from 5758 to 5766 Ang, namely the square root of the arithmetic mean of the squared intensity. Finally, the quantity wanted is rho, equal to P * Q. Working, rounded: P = 8.8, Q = 8.94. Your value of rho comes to 79.05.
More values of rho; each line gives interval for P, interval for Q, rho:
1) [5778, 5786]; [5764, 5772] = 74.91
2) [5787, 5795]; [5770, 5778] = 74.55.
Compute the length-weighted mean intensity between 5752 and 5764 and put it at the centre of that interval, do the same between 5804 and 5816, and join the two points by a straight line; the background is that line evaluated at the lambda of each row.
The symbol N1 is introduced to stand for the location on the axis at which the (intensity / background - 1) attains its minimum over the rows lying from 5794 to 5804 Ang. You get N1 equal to 5794.27 Ang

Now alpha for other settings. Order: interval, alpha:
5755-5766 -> 0.015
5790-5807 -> 0.018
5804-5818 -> 0.012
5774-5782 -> 0.030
